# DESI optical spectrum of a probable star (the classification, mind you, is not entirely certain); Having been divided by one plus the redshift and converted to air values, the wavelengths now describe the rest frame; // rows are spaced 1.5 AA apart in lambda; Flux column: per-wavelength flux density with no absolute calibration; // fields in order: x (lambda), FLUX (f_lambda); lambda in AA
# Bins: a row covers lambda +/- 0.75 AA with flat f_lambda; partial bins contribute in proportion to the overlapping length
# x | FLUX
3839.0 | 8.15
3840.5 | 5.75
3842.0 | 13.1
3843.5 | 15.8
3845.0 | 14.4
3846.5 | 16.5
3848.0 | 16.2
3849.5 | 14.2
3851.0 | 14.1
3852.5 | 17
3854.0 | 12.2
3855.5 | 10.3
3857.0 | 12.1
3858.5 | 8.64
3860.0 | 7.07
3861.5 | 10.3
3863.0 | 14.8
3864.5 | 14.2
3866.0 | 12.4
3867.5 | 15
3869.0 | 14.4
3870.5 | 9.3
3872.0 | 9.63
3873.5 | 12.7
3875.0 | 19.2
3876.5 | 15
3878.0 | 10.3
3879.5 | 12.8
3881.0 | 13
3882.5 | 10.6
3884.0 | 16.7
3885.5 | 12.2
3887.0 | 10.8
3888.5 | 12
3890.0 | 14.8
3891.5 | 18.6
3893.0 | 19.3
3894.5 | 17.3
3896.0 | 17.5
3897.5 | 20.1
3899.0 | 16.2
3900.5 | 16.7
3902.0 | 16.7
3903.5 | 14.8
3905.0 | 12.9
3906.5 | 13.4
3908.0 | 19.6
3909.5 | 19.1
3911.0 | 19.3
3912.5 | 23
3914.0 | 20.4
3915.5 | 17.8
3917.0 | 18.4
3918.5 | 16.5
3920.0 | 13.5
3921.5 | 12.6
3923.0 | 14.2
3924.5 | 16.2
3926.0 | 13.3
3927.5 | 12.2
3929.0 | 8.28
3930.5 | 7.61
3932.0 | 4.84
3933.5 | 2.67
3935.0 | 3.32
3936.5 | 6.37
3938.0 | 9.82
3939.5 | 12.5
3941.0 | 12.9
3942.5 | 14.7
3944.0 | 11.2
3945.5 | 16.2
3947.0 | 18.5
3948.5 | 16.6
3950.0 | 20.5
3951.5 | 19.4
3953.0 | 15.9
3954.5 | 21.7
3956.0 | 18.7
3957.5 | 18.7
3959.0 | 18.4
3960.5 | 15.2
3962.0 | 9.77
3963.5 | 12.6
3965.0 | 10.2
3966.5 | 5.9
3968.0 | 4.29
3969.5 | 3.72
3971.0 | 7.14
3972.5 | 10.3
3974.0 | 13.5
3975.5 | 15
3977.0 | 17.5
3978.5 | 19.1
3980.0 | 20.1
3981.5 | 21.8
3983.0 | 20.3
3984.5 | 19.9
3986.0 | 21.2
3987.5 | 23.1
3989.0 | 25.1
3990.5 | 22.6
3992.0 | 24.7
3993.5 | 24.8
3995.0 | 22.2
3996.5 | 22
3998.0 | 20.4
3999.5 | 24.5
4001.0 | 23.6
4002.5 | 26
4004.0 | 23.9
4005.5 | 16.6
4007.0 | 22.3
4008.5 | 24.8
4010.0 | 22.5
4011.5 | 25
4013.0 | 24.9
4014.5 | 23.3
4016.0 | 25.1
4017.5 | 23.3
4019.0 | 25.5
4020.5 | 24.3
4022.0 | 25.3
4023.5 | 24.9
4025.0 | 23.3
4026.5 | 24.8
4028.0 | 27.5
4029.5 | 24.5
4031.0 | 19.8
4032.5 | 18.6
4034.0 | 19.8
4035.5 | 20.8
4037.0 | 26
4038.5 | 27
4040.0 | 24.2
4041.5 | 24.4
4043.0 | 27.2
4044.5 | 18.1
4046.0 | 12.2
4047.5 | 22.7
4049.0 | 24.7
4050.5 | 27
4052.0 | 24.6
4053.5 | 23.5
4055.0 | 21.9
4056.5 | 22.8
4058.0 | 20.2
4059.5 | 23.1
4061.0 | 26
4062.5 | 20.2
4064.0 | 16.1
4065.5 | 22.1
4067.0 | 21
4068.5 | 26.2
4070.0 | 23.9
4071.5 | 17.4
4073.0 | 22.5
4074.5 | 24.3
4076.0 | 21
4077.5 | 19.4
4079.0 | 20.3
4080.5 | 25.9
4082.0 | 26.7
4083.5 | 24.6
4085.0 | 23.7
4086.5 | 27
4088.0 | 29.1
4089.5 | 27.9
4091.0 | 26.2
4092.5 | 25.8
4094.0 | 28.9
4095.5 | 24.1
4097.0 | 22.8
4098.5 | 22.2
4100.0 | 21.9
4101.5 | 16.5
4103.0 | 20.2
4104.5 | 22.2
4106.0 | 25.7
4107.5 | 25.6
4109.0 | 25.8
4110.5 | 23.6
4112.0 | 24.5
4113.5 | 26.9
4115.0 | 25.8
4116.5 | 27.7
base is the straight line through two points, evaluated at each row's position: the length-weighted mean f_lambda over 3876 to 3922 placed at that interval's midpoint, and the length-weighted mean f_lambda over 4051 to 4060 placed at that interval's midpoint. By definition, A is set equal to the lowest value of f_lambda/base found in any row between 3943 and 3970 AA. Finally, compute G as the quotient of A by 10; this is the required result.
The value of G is 0.020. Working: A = 0.2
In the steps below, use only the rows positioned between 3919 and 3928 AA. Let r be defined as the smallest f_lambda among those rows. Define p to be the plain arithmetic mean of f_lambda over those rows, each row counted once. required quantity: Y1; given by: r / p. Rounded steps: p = 14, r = 12.2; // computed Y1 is 0.89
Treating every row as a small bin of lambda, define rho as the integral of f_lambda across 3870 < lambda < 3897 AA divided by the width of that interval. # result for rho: 14.1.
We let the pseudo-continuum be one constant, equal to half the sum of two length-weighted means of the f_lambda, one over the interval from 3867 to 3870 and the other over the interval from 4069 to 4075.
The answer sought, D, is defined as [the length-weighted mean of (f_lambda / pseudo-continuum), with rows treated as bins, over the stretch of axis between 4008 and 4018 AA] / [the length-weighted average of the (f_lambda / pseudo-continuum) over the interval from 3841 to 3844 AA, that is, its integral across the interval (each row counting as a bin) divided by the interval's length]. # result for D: 1.8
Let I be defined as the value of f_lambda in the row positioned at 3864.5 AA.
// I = 14.2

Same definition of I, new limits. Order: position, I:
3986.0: 21.2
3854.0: 12.2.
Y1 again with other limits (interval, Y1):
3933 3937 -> 0.65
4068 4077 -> 0.77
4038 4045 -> 0.75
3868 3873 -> 0.84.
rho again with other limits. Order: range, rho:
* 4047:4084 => 22.7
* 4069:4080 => 21.5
